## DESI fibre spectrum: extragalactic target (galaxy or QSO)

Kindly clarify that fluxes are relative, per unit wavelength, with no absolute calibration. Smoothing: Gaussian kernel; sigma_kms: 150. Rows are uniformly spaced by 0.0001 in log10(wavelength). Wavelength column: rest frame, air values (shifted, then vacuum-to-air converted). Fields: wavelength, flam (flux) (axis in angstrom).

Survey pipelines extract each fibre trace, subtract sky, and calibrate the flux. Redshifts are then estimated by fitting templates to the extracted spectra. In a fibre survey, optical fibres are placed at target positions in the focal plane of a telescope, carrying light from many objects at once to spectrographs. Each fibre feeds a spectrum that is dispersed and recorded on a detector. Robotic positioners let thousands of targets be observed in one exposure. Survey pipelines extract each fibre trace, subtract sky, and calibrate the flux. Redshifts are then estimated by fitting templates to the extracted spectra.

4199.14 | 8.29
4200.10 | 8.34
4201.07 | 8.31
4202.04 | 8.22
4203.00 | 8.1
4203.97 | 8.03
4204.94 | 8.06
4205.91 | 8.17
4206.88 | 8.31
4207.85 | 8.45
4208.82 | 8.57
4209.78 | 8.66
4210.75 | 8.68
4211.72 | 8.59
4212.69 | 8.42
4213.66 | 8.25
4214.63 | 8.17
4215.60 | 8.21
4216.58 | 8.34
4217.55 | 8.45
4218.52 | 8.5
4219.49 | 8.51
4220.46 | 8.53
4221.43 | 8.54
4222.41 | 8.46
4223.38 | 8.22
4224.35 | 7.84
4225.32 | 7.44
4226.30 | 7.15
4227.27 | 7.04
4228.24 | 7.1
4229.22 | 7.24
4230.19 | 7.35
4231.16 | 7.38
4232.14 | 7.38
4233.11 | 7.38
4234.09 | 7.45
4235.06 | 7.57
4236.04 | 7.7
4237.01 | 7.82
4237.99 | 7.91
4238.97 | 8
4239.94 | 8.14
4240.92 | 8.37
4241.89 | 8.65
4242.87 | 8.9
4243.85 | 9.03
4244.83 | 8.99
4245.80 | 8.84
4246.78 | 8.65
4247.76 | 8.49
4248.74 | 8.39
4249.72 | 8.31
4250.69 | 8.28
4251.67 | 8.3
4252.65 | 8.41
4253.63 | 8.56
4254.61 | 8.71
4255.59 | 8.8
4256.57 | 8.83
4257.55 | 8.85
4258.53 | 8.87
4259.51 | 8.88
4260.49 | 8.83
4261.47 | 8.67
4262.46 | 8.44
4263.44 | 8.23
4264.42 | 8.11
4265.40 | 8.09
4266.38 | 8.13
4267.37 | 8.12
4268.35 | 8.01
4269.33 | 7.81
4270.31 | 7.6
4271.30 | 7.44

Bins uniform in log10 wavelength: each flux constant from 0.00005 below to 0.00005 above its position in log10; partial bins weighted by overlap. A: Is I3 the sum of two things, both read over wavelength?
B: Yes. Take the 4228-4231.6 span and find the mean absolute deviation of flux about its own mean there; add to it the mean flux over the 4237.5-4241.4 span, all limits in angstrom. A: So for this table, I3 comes 8.2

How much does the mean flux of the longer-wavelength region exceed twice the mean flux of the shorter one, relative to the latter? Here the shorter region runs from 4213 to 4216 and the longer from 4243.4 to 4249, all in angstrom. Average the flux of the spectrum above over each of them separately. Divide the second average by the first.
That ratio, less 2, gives -0.94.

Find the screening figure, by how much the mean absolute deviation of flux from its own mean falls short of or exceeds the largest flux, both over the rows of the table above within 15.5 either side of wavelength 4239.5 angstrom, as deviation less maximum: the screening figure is -8.49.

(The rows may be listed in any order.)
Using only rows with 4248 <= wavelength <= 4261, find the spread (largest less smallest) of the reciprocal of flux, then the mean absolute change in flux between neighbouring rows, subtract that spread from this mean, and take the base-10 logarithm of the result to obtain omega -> -1.26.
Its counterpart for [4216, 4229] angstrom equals -0.91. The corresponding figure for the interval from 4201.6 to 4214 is -1.02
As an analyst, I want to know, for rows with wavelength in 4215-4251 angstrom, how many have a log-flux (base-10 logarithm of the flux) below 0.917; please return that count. 19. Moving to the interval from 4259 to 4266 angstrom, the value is 3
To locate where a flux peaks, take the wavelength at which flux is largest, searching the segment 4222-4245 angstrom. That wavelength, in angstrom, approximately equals 4243.85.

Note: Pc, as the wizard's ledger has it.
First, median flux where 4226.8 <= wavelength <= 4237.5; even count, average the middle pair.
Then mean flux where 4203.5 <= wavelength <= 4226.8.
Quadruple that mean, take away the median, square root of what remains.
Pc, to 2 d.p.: 5.07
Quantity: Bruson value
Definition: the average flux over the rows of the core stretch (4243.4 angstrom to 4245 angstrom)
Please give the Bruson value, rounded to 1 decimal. 9.0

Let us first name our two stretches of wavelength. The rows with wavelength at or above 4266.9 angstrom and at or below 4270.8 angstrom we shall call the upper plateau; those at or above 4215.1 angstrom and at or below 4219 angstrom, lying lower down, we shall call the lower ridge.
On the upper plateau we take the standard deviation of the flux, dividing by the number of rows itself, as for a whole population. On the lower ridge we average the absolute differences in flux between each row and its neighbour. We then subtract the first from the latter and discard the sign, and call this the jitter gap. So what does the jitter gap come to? 0.102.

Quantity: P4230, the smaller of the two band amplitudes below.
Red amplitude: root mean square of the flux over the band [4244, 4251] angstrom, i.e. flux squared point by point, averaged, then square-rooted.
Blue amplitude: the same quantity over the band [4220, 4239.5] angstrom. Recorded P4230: 7.69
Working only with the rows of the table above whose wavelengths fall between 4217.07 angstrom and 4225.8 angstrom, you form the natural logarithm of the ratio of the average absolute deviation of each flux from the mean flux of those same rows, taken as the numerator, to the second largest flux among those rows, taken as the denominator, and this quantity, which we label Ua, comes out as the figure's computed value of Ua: -3.4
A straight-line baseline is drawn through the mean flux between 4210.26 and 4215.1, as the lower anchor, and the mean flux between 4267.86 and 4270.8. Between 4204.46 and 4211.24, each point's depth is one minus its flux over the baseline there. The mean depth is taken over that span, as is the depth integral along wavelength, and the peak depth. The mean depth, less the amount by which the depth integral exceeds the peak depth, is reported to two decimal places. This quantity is 0.01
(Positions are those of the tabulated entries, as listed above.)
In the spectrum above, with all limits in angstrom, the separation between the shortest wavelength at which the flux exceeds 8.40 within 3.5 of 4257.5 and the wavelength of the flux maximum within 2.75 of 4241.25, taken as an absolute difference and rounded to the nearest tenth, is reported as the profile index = 10.8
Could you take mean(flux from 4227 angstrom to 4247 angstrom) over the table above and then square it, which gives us 63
